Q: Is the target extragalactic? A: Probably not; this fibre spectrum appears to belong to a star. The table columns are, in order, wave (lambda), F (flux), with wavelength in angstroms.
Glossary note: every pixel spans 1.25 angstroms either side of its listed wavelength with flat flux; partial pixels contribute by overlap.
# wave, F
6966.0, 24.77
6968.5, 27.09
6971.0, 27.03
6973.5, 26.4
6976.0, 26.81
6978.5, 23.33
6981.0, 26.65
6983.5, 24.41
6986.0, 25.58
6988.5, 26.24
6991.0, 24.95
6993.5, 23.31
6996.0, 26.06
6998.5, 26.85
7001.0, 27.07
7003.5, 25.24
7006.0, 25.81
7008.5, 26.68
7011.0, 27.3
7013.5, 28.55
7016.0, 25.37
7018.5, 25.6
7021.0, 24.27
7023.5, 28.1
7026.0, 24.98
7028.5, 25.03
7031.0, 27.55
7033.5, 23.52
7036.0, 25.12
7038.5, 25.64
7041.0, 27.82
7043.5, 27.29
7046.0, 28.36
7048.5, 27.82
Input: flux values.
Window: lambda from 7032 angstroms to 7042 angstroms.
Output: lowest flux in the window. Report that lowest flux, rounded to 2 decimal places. 23.52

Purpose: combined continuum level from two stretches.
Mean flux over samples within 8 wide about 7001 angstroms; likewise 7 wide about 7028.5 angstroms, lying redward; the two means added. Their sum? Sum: 52.2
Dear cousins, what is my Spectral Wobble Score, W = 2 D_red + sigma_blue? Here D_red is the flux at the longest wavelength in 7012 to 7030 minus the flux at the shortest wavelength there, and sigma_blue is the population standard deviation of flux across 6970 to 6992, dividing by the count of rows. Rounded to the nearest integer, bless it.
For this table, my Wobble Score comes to -6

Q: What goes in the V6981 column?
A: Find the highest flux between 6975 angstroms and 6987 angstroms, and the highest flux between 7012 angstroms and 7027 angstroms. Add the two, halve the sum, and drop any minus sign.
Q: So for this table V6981 27.7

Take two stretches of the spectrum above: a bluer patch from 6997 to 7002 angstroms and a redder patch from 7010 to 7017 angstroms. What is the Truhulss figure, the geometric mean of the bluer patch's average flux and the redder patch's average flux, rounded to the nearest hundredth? 27.02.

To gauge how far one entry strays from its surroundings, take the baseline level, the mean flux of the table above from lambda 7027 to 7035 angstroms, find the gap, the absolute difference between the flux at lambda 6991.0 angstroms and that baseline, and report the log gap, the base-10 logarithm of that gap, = -0.4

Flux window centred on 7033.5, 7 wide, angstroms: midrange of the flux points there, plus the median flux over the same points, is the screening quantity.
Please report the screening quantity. 50.7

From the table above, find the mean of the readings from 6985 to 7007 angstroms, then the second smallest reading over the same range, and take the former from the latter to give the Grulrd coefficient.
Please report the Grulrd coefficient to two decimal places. -0.73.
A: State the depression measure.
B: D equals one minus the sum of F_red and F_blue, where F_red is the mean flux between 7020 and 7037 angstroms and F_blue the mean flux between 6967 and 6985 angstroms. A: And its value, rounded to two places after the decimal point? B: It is -50.47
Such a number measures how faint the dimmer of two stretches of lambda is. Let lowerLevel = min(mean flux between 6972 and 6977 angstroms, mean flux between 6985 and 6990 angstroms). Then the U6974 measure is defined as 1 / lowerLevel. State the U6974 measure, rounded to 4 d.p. 0.0386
